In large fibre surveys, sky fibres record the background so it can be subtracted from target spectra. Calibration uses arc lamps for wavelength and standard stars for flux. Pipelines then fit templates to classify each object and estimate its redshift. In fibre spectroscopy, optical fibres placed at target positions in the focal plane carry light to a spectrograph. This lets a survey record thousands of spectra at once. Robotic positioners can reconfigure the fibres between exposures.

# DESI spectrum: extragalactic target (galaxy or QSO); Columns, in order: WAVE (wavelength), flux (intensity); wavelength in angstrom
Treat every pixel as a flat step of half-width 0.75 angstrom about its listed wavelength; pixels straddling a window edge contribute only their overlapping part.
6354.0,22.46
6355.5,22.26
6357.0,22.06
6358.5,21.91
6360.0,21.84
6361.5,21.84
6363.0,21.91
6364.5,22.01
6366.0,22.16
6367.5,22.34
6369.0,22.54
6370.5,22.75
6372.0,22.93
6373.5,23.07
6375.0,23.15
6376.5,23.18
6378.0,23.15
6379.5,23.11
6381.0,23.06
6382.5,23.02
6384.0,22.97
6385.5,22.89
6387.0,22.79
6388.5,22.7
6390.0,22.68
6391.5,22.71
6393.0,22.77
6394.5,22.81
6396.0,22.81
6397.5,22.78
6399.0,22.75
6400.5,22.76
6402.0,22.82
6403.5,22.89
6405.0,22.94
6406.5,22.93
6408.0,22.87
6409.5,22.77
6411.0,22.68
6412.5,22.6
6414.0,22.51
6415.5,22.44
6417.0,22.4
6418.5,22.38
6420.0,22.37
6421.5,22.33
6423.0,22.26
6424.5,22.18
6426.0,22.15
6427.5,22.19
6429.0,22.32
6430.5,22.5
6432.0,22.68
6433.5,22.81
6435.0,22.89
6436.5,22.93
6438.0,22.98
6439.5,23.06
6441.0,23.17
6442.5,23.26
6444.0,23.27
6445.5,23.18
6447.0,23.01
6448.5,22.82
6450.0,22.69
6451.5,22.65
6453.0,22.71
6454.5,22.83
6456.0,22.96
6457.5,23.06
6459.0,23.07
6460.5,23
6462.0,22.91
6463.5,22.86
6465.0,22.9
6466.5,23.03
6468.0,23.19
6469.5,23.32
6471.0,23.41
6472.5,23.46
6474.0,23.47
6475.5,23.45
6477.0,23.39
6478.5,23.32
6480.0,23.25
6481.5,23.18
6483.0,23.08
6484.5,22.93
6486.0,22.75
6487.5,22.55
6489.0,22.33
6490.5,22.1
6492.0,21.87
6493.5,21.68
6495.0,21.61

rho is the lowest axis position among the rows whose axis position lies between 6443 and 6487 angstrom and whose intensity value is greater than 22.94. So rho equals 6444.0 angstrom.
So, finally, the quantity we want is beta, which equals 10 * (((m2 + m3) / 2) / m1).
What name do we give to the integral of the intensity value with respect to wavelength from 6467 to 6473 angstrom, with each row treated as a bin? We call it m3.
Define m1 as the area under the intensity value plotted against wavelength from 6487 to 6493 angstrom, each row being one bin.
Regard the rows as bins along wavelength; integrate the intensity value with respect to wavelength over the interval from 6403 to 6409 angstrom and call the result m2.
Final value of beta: 10.4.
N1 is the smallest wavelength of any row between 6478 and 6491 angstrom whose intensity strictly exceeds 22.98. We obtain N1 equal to 6478.5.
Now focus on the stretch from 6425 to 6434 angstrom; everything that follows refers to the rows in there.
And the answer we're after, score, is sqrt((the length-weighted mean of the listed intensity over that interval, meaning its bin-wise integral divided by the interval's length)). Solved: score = 4.735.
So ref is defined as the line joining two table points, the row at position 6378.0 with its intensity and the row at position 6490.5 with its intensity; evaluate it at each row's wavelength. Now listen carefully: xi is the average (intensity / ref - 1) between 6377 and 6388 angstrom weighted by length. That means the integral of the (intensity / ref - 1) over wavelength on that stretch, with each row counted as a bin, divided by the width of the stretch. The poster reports -0.005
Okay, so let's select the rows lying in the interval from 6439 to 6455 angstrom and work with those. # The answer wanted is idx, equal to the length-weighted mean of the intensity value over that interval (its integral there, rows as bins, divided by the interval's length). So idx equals 22.97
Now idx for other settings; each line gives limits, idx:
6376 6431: 22.69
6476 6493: 22.79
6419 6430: 22.27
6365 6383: 22.86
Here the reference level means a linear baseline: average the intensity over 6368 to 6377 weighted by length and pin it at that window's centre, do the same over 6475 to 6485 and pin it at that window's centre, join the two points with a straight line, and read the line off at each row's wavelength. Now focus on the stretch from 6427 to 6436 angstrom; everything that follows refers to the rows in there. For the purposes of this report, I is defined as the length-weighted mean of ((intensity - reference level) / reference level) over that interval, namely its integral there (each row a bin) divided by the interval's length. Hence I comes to -0.02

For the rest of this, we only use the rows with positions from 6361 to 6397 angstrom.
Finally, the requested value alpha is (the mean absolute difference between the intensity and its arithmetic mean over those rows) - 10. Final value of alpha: -9.70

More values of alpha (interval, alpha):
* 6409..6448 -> -9.69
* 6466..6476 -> -9.87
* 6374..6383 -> -9.95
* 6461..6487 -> -9.80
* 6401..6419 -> -9.82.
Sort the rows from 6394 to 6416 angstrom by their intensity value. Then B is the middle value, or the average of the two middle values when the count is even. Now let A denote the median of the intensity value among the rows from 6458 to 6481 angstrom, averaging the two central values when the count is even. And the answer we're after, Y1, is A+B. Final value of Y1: 46.0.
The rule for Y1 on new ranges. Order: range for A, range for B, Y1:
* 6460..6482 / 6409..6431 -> 45.6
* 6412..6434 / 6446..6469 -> 45.3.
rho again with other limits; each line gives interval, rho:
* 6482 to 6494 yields 6483.0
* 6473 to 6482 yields 6474.0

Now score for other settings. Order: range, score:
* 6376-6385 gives 4.803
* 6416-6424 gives 4.727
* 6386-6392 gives 4.767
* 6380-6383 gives 4.801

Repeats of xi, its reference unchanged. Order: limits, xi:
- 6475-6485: 0.047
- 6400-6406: -0.002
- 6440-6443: 0.028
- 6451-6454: 0.011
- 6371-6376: -0.006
